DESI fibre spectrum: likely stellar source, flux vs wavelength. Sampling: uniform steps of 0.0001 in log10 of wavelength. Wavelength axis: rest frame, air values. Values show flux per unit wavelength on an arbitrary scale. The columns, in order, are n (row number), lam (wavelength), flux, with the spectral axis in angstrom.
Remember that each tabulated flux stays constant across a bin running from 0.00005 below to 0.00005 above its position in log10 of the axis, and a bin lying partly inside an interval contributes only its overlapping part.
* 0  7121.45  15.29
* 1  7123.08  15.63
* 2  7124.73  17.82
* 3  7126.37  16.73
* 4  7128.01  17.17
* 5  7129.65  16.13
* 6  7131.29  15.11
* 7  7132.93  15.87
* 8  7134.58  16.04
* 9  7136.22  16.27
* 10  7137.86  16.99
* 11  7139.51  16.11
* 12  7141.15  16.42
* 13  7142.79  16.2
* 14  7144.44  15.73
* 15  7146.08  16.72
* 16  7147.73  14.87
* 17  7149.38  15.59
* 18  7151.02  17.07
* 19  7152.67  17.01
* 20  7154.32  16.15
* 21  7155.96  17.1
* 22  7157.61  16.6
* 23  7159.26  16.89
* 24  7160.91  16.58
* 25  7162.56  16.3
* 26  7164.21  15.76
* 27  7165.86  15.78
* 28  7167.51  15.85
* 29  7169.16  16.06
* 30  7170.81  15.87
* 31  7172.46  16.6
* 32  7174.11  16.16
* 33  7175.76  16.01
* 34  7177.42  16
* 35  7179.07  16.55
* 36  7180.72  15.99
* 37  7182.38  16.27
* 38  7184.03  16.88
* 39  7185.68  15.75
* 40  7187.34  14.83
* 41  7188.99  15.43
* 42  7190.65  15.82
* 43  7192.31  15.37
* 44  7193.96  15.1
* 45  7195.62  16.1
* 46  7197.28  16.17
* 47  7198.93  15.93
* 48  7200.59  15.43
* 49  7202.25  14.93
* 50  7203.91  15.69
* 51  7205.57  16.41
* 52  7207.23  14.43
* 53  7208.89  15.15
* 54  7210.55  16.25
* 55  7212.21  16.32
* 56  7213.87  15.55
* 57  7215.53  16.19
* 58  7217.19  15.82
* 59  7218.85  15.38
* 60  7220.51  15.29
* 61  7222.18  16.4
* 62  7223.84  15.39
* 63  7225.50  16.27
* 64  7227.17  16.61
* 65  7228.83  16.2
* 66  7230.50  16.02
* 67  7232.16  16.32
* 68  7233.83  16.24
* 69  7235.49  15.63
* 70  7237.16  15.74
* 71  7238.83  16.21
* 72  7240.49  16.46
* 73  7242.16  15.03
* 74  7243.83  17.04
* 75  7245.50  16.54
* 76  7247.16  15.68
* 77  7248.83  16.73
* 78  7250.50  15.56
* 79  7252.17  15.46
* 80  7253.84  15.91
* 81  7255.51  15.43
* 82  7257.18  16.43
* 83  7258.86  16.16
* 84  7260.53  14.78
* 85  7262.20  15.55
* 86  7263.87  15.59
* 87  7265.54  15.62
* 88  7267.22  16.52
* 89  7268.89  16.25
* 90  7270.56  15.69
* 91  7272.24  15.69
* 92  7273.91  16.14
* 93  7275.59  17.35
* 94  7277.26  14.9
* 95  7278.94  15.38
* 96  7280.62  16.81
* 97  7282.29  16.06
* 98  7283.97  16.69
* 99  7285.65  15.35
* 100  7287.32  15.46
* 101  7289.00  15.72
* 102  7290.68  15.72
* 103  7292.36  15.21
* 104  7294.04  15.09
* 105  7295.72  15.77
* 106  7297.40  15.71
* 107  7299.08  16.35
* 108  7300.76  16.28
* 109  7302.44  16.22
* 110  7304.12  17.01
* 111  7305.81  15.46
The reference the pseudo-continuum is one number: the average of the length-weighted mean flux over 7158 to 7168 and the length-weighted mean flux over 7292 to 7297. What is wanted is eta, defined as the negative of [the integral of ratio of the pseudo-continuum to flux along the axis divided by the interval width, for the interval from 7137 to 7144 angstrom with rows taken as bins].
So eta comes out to -0.96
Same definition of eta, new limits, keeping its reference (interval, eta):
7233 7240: -0.99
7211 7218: -0.99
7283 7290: -1.00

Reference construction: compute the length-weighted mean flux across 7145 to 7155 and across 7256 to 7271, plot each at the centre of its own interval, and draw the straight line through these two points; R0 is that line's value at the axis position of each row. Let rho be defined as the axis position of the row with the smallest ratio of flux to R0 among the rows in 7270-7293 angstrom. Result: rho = 7277.26 angstrom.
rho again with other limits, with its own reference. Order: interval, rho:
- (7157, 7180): 7164.21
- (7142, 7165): 7147.73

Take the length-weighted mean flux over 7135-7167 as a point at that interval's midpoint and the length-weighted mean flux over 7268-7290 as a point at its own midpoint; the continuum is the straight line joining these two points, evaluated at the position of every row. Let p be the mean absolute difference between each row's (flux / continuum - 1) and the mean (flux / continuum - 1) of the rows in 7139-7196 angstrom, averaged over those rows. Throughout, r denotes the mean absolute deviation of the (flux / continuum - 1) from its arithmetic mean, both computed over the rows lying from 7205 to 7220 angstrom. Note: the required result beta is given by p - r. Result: -0.0057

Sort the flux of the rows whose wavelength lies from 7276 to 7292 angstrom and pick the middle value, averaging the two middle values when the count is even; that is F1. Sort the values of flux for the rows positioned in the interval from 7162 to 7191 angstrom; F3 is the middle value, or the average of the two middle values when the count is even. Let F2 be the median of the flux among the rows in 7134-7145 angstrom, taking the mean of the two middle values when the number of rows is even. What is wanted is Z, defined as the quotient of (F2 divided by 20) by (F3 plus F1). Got 0.0255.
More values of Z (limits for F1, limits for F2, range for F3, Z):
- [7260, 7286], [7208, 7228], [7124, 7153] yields 0.0251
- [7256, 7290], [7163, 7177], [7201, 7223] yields 0.0254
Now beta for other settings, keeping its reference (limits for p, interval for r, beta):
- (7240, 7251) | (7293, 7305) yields 0.0091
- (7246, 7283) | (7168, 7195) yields 0.0069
